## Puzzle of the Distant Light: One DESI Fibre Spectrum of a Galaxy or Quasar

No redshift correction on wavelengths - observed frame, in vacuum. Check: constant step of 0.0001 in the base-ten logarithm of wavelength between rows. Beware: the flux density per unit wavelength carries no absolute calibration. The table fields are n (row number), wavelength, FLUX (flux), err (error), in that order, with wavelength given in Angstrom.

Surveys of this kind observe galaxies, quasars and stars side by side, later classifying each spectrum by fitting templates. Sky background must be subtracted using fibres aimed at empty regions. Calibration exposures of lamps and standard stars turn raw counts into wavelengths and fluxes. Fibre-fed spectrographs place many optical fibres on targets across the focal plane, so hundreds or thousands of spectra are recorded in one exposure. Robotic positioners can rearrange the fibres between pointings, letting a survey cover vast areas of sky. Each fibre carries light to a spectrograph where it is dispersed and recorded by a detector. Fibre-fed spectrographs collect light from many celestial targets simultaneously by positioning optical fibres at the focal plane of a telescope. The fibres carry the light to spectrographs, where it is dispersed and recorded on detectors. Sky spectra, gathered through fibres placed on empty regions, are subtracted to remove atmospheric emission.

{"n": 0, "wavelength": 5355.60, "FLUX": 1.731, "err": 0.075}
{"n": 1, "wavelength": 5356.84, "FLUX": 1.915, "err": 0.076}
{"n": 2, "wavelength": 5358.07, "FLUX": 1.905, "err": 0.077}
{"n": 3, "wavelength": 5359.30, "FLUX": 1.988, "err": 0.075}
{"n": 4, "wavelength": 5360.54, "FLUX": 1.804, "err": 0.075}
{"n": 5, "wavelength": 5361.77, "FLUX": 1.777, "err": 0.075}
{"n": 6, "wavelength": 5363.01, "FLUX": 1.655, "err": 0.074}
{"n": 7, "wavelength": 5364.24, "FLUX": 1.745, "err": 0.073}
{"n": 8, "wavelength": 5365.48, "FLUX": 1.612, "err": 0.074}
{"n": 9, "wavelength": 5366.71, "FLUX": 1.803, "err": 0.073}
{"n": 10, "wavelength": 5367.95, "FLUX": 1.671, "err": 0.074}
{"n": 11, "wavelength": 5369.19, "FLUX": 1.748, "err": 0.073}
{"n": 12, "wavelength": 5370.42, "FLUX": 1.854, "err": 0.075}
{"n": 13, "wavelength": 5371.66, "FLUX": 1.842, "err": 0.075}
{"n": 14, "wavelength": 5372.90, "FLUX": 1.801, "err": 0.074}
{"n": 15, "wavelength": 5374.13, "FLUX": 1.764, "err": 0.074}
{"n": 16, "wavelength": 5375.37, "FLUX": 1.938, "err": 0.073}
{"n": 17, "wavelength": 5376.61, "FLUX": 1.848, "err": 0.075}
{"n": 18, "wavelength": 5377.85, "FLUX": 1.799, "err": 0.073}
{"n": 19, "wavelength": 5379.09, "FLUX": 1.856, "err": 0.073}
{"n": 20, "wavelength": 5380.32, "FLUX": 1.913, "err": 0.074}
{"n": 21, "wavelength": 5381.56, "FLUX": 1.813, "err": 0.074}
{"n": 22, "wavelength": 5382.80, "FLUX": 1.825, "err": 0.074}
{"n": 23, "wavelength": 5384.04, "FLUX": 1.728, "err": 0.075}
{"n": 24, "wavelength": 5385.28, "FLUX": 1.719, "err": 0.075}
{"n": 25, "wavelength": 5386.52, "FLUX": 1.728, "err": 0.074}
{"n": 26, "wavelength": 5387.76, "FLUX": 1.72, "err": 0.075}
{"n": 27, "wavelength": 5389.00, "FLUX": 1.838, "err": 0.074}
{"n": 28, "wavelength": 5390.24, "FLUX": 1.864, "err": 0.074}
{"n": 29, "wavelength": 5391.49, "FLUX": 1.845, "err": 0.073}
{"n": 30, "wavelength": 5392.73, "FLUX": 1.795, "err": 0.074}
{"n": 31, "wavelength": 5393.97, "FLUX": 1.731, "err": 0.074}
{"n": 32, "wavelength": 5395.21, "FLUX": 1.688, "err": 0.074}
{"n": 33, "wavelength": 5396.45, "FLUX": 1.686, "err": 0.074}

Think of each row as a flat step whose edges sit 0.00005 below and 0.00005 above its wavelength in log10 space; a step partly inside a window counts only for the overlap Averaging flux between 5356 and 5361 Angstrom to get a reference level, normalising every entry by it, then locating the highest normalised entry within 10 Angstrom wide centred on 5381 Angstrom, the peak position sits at 5380.32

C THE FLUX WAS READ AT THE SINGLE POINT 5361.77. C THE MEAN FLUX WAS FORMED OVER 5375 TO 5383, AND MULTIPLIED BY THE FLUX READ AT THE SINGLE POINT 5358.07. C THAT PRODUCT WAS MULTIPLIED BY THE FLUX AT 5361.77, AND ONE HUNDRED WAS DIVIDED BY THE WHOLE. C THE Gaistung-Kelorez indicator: 15.9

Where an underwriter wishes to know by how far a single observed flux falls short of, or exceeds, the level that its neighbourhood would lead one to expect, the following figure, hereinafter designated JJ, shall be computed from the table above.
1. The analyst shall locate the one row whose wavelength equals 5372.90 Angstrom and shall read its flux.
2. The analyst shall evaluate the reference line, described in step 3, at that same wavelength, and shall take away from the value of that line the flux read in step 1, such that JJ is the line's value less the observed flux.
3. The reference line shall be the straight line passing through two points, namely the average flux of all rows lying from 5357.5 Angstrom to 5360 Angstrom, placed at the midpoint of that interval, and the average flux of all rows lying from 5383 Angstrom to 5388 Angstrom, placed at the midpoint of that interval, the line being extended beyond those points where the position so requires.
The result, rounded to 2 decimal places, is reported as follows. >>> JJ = 0.03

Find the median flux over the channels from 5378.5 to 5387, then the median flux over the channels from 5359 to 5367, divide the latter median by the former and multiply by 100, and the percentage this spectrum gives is 98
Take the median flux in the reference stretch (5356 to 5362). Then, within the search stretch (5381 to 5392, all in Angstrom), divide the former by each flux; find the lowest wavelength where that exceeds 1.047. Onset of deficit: 5381.56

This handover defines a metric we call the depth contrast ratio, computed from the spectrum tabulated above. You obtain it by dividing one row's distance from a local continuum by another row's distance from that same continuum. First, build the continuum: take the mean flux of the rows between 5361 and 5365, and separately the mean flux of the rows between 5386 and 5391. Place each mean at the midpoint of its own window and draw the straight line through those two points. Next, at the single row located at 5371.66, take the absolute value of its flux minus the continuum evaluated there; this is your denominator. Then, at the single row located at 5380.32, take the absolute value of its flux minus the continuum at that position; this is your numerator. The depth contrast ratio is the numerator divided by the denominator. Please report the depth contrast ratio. 1.52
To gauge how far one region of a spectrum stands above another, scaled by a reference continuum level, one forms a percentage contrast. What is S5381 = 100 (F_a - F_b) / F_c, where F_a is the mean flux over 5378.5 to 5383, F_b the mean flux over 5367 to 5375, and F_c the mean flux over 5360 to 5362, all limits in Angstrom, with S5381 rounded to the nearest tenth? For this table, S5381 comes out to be 4.0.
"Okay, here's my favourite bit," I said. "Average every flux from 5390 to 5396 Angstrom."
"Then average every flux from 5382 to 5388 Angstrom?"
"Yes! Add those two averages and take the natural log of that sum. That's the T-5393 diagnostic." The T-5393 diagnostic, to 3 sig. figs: 1.26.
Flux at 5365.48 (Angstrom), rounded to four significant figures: 1.612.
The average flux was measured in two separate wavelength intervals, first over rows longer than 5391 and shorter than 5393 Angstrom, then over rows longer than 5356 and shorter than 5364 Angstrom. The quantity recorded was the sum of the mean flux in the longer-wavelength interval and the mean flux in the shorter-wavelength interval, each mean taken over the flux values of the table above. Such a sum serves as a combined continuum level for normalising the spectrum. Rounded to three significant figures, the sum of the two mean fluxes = 3.66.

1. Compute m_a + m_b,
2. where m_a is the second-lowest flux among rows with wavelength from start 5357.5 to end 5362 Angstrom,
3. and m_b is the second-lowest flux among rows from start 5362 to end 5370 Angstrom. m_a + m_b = 3.46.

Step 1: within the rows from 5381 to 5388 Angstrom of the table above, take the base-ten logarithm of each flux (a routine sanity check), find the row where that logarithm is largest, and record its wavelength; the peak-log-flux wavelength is 5382.80 Angstrom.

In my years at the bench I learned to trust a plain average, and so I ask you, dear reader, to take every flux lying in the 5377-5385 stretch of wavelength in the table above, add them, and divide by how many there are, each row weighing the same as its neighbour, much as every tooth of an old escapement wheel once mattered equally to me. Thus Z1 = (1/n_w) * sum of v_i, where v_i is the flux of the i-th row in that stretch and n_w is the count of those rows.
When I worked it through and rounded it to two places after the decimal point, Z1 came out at 1.82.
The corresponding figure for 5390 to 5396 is 1.78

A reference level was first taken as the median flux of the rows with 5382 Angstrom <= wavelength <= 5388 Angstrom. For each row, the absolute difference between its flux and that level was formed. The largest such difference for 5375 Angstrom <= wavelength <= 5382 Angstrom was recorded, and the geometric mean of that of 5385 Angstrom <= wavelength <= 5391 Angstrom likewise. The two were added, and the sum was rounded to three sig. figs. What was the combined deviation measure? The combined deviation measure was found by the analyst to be 0.210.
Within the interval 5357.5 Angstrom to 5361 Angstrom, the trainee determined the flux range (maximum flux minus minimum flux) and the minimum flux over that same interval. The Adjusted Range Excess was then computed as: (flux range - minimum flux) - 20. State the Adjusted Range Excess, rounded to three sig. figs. -21.6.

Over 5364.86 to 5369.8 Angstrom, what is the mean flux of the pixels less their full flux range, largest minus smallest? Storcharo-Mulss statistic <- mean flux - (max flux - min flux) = 1.52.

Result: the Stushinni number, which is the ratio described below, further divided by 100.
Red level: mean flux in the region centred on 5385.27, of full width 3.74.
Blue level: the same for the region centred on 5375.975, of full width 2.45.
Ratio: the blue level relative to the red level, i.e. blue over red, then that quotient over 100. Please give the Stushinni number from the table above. 0.0110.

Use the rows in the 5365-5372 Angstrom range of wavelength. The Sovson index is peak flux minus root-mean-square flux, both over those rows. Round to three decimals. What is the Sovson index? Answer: 0.097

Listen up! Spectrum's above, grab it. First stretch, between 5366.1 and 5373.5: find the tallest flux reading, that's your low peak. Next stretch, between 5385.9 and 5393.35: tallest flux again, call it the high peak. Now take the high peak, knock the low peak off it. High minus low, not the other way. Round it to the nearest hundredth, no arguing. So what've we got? 0.01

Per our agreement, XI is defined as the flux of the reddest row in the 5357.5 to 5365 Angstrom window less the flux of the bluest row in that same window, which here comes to -0.16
